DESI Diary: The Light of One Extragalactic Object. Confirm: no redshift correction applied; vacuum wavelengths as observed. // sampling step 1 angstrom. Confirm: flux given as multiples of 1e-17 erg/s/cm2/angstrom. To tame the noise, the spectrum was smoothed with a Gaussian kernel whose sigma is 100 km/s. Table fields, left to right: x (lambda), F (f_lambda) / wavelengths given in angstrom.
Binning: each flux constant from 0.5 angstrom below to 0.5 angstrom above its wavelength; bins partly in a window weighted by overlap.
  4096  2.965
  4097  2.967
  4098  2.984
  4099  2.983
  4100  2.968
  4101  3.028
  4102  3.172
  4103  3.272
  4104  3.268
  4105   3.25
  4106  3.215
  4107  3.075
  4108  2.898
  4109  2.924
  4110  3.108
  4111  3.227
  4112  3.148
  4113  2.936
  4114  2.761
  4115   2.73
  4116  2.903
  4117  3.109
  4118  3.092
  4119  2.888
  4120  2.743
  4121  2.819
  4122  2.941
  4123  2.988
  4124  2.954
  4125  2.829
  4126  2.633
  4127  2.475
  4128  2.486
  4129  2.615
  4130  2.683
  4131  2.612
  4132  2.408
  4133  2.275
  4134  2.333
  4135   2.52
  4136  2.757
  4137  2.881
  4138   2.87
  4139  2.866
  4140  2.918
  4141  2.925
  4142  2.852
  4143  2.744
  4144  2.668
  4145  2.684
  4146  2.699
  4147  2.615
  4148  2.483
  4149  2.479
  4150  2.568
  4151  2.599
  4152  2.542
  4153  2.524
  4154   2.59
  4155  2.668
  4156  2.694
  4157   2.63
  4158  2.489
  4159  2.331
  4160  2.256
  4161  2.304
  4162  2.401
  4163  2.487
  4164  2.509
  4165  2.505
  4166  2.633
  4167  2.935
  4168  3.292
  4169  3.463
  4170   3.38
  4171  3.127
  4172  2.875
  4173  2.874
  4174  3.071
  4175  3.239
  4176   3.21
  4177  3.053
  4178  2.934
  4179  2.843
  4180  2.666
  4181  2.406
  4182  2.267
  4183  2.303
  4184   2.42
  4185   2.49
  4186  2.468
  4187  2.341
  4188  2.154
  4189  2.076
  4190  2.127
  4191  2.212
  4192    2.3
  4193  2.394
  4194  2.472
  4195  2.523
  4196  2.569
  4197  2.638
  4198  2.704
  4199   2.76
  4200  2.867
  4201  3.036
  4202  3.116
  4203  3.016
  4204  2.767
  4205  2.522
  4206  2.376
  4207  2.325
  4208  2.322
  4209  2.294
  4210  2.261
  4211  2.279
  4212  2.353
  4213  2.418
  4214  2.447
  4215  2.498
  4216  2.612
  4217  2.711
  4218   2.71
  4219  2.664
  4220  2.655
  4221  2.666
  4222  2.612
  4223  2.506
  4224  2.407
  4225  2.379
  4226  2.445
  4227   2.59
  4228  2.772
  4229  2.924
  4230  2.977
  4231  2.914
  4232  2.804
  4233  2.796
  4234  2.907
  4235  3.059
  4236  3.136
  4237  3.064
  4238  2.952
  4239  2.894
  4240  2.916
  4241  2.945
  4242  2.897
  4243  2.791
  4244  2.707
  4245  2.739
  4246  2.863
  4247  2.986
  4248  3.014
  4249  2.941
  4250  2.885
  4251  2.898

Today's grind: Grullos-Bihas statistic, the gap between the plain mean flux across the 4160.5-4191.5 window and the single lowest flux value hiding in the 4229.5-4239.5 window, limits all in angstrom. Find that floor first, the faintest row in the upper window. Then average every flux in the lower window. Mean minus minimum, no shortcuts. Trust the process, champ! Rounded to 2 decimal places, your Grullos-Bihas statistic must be -0.12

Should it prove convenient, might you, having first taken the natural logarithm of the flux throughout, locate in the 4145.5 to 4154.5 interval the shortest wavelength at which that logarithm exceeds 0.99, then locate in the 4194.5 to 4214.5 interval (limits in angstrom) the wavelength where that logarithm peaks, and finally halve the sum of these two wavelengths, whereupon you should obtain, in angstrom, 4174.0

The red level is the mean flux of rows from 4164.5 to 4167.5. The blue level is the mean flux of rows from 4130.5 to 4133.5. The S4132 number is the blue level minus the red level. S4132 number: -0.26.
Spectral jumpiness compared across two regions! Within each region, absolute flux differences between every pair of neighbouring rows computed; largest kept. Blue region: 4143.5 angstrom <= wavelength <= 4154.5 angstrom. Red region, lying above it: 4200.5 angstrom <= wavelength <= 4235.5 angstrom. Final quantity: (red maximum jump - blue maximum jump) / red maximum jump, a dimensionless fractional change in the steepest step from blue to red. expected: 0.5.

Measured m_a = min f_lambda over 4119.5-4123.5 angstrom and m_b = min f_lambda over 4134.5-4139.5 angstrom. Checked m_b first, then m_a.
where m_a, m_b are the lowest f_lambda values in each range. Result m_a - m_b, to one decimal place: 0.2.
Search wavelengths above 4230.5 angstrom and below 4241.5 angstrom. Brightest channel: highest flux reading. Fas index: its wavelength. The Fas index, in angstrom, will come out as 4236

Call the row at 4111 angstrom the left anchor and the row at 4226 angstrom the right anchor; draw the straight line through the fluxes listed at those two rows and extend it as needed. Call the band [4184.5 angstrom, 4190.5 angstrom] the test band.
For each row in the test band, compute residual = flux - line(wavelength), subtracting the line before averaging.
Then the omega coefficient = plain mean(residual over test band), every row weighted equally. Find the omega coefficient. -0.43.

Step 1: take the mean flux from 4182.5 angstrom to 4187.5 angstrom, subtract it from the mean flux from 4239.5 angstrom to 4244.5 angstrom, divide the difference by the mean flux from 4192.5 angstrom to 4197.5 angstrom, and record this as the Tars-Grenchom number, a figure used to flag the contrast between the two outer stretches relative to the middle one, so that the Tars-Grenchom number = 0.18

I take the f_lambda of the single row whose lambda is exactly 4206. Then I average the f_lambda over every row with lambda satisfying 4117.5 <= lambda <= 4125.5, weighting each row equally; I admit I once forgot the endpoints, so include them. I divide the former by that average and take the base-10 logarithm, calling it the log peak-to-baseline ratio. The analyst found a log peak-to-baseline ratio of -0.088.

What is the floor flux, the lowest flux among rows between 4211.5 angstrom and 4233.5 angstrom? 2.353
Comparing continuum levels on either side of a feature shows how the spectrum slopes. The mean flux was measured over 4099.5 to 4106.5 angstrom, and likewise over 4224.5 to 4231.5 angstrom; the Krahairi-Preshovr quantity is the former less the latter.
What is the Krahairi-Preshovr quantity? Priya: 0.45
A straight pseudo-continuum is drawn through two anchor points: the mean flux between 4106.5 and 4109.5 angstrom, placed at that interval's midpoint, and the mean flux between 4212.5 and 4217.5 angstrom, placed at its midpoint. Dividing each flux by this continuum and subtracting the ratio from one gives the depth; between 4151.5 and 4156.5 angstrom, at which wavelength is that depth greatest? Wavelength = 4153 angstrom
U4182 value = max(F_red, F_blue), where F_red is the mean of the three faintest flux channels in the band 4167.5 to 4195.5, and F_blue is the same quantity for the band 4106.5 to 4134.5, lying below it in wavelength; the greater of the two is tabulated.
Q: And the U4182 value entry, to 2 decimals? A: 2.34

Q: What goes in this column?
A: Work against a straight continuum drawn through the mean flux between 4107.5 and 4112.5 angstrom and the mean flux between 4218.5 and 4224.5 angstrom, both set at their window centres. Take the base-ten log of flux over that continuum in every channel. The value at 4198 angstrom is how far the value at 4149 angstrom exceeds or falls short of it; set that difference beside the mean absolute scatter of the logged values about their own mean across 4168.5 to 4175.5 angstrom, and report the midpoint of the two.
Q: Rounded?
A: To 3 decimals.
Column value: -0.023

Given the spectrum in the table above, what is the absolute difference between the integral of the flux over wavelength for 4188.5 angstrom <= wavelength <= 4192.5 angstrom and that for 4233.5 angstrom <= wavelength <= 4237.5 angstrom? 3.5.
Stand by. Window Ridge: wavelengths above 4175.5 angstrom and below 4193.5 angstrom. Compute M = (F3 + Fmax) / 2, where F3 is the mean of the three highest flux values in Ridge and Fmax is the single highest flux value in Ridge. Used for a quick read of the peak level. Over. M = 3.14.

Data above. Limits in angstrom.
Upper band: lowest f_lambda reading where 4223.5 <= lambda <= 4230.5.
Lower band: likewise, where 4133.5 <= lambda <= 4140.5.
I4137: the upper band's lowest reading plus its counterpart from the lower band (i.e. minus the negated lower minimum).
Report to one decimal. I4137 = 4.7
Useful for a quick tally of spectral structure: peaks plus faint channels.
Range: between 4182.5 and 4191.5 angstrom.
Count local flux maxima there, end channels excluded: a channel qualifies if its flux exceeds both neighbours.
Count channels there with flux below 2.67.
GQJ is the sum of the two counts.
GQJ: 10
